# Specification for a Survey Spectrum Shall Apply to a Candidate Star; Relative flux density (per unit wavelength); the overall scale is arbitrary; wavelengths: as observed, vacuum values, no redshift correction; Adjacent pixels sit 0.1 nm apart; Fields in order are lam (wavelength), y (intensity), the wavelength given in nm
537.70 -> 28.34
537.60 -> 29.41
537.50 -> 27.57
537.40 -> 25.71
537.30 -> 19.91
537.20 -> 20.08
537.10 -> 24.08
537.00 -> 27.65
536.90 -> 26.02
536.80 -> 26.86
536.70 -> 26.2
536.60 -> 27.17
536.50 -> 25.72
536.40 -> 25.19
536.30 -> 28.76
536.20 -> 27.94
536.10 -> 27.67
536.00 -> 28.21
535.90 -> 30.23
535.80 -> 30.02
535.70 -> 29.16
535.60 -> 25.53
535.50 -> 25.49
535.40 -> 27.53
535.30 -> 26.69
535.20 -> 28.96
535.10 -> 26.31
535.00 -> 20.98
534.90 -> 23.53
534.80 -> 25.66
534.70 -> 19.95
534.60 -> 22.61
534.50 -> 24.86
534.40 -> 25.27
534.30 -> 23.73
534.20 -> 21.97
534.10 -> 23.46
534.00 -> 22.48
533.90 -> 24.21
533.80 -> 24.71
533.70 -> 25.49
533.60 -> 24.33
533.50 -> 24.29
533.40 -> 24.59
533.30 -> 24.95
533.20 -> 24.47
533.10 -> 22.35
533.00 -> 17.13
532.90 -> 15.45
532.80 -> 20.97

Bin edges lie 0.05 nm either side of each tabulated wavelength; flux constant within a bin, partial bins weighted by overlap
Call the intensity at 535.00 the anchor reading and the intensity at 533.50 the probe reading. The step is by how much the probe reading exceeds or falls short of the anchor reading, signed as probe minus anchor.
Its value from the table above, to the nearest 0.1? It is 3.3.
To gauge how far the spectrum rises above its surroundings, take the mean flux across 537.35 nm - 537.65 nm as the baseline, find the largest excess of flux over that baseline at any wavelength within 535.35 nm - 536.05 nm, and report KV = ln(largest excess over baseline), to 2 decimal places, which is 0.98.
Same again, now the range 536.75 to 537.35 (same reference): -2.45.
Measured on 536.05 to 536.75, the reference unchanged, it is 0.18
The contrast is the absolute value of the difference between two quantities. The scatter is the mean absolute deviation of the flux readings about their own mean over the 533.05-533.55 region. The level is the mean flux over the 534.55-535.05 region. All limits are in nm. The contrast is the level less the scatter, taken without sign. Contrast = 21.8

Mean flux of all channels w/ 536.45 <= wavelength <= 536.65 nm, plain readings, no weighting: 26.4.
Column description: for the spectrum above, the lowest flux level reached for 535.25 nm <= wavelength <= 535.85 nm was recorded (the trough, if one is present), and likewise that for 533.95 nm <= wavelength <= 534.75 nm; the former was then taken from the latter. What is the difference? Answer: -5.5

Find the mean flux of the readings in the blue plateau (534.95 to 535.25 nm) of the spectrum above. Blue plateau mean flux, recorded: 25.4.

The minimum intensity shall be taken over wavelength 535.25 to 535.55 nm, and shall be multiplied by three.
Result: 76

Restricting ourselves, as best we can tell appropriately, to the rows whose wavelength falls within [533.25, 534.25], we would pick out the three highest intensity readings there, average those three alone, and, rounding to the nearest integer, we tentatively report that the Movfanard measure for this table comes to 25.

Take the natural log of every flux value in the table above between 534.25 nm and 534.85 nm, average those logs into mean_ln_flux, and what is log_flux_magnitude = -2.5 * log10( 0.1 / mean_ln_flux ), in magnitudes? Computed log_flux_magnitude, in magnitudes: 3.750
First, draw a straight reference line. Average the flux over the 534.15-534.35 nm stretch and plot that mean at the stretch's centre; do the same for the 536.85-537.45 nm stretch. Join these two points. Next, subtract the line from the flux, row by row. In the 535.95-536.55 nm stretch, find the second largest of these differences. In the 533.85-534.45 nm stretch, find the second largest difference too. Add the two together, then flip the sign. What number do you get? -6.2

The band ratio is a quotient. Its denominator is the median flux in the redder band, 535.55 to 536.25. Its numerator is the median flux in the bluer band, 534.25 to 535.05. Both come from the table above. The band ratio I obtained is 0.84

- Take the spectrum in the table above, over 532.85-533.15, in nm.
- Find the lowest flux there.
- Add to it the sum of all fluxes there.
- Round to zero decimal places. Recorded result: 70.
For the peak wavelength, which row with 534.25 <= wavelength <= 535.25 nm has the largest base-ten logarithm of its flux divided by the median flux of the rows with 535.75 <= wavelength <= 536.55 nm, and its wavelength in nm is 535.20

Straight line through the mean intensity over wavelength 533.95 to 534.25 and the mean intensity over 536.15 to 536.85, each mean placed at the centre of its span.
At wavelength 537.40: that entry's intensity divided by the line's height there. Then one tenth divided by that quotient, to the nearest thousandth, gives 0.110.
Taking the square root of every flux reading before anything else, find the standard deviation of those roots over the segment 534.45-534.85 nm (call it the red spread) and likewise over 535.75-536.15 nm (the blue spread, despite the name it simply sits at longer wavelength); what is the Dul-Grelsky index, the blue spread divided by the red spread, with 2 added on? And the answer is 2.4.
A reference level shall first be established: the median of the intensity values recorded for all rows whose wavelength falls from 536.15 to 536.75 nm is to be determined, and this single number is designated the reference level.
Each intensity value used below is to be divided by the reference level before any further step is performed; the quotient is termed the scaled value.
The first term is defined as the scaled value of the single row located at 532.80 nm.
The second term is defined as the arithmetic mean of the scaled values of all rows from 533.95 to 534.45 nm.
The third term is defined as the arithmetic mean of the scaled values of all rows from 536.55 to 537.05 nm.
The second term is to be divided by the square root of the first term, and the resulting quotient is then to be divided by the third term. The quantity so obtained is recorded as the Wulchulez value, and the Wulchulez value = 0.98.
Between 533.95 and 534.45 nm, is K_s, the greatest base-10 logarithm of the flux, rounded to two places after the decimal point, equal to 1.40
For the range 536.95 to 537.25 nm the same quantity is 1.44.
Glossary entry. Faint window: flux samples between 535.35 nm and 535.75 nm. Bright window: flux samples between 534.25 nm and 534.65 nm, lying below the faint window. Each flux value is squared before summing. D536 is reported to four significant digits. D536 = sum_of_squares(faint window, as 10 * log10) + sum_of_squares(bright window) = 2366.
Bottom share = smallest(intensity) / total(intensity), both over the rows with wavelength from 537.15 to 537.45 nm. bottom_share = 0.30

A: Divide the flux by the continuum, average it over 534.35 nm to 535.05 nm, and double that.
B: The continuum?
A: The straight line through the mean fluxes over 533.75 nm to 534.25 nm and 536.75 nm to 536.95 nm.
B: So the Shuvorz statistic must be 1.9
